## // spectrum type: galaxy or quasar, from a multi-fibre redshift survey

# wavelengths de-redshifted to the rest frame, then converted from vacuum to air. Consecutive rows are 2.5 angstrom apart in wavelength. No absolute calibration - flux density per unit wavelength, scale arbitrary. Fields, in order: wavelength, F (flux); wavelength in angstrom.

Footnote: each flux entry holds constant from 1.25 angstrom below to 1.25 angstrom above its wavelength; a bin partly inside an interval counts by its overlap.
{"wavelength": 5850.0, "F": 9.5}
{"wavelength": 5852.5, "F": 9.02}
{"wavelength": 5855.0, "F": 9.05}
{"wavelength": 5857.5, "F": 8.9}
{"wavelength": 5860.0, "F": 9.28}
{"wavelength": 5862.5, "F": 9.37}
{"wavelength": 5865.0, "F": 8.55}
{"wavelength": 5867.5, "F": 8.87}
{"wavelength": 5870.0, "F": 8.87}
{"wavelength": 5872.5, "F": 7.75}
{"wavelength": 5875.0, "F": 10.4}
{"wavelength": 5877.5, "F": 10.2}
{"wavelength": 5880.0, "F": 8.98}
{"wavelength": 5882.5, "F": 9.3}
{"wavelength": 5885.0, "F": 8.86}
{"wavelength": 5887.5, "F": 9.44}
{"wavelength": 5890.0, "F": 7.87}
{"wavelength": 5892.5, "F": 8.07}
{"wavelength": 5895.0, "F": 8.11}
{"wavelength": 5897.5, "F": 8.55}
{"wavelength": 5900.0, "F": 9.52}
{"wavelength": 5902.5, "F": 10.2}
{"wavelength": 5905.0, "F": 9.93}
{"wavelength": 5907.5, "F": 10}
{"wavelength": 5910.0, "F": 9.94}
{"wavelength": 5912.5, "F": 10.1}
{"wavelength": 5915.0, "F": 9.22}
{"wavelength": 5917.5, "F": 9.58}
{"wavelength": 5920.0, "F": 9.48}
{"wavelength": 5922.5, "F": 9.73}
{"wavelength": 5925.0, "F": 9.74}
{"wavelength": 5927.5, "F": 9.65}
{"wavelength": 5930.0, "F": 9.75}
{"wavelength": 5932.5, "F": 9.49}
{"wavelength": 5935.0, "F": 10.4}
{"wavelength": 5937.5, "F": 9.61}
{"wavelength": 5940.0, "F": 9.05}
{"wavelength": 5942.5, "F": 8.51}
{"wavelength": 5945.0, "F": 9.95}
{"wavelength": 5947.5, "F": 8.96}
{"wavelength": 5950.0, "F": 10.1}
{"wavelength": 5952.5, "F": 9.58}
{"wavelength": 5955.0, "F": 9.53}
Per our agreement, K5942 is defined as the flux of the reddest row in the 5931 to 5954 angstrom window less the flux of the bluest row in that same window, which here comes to 0.1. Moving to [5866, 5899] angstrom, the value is -0.3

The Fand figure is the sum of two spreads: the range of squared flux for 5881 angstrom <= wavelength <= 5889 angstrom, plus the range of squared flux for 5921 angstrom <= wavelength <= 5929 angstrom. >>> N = 12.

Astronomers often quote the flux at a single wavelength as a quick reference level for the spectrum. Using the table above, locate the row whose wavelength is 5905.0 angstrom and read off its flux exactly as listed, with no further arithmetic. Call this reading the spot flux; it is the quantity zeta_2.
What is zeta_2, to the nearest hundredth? 9.93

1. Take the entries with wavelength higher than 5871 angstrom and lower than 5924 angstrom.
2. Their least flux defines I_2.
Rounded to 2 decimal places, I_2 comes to 7.75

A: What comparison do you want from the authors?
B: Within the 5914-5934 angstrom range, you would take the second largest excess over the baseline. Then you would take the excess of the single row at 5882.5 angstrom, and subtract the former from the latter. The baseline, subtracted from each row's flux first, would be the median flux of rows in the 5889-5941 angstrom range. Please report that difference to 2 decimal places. -0.44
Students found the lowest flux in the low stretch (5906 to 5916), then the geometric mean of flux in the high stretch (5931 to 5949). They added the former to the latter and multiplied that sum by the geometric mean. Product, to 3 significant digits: 175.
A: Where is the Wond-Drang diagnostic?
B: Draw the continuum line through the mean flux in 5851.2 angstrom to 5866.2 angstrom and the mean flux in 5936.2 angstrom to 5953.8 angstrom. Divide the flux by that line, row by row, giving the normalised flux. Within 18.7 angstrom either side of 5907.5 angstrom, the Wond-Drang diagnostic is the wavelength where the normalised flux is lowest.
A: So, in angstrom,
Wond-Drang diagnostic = 5890.0 angstrom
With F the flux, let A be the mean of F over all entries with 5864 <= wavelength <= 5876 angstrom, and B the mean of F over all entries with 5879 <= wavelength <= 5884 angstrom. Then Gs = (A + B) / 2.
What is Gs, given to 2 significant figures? 9.0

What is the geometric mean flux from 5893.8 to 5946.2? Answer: 9.5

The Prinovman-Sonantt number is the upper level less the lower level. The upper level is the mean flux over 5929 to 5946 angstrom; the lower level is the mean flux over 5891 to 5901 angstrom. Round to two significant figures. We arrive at 1.0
